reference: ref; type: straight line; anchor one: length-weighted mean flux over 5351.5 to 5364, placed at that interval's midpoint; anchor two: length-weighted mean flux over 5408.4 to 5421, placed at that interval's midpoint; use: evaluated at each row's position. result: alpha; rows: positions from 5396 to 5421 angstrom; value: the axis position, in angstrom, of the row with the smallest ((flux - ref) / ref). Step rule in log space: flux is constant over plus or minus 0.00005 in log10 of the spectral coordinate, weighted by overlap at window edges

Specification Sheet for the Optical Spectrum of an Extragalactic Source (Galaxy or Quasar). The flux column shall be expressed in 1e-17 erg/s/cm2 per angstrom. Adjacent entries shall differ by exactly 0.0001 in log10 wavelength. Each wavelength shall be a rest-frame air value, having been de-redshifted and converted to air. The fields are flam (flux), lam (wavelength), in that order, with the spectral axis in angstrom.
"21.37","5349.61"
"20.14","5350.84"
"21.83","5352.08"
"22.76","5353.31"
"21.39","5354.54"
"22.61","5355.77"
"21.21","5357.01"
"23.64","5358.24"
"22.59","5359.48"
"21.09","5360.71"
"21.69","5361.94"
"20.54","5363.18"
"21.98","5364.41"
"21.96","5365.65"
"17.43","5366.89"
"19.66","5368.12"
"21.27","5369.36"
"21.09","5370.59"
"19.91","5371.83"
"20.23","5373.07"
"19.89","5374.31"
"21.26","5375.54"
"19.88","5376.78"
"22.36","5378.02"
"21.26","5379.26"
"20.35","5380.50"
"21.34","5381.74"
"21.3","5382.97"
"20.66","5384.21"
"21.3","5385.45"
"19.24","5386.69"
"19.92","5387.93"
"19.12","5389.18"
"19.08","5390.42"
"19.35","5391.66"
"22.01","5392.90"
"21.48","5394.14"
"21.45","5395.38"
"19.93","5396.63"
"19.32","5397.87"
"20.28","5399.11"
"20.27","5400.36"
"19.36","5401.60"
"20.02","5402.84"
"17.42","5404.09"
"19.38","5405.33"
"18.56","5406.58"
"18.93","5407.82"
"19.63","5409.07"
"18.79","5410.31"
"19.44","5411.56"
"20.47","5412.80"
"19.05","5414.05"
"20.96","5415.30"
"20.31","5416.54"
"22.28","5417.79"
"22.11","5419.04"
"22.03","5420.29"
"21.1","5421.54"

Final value 5404.09 angstrom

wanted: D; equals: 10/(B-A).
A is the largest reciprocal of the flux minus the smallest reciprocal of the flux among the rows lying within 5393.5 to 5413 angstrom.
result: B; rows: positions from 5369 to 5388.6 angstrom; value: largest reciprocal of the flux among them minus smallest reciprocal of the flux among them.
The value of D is -2779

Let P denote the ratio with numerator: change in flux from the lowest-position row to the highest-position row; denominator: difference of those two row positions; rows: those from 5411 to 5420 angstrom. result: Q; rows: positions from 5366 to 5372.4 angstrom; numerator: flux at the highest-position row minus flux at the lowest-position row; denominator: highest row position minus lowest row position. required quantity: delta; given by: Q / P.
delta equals 1.4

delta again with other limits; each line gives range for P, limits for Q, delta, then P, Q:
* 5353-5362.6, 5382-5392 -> 1.8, -0.12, -0.22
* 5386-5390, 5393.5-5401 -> 4.0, -0.05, -0.19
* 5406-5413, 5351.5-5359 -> 1.0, 0.31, 0.29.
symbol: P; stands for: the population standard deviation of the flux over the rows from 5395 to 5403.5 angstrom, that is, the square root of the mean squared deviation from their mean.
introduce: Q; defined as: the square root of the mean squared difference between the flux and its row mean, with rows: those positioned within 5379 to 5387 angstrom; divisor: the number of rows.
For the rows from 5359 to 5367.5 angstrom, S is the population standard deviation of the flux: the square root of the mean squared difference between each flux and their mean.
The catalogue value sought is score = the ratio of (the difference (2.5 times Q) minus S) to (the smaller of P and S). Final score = 0.32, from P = 0.7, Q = 0.72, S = 1.60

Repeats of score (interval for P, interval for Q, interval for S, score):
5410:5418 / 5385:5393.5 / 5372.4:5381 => 2.22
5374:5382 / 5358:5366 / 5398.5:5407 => 1.62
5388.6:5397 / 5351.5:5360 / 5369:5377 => 2.20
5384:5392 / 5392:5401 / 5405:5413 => 2.83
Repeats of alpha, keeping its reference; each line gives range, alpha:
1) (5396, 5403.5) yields 5397.87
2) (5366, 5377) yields 5366.89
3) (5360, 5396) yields 5366.89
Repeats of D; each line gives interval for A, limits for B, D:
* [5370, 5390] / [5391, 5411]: 2276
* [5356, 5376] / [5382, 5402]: -1235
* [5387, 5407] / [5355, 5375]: 3226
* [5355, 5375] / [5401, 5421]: -3923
